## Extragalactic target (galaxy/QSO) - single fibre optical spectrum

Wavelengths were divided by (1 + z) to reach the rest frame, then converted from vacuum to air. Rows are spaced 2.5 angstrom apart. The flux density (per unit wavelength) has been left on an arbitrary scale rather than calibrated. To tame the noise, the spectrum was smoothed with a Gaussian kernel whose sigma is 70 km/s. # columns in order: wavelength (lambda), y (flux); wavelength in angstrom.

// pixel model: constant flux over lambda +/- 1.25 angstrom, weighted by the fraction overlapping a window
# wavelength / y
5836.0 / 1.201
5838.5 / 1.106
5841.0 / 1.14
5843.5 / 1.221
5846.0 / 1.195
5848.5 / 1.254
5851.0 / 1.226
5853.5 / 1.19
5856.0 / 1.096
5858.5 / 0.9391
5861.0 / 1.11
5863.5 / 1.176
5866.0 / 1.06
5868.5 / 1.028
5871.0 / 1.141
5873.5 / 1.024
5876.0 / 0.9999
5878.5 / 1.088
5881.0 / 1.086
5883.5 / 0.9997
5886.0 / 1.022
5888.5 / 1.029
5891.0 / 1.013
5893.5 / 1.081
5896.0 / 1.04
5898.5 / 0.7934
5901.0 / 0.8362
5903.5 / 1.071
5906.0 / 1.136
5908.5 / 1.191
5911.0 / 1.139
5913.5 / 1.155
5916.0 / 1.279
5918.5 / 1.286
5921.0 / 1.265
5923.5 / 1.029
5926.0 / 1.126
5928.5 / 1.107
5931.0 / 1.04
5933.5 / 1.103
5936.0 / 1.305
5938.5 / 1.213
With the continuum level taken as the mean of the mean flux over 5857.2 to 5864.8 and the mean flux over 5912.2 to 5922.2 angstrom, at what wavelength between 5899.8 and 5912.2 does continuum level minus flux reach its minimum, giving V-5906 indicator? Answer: 5908.5 angstrom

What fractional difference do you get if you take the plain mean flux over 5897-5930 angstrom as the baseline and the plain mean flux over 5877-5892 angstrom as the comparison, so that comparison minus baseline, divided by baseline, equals -0.06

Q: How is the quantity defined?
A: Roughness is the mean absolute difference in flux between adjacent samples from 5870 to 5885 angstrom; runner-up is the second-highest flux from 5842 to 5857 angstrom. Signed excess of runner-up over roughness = 1.16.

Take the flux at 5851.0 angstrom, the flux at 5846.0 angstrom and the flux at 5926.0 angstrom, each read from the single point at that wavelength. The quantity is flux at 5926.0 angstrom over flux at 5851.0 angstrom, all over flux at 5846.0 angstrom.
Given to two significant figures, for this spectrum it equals 0.77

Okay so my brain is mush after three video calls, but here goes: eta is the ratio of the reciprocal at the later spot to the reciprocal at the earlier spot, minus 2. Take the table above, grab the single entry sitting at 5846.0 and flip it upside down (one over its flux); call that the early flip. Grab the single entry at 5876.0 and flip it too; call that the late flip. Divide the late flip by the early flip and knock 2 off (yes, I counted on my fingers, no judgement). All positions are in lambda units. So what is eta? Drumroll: -0.80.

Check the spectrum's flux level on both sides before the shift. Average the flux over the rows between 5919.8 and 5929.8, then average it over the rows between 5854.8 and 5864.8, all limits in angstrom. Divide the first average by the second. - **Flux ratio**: 1.05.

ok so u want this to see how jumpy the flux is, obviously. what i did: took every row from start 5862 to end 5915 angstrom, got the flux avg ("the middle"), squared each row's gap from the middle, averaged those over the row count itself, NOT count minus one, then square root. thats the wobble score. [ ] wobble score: 0.096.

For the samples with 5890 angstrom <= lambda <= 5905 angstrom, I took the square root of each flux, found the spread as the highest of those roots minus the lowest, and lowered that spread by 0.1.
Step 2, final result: 0.05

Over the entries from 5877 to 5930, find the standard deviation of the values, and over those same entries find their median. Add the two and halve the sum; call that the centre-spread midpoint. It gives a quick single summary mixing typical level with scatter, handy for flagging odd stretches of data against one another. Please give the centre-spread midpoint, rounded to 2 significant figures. 0.60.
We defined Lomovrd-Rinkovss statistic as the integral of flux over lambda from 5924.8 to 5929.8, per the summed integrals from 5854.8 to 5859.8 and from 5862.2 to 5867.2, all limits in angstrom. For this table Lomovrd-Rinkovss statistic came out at 0.52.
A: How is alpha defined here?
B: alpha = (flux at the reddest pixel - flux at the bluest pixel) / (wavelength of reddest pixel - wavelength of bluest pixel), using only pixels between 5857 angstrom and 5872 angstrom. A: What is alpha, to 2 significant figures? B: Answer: 0.016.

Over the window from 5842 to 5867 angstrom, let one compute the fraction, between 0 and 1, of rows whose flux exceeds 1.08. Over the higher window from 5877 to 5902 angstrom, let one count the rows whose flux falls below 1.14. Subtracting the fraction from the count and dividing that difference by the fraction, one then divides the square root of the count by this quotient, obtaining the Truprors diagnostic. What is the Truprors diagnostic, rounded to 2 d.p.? 0.27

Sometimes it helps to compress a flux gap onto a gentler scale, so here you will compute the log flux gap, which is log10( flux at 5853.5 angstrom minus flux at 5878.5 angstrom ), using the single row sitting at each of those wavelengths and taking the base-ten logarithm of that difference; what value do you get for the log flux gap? -0.99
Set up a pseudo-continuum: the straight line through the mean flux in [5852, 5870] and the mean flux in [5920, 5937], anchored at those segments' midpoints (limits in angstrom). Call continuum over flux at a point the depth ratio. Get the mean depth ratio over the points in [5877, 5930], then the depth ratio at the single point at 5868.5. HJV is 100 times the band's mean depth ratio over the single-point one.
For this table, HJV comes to 98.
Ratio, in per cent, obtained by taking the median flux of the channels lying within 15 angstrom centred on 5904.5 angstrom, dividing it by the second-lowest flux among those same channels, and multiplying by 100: 132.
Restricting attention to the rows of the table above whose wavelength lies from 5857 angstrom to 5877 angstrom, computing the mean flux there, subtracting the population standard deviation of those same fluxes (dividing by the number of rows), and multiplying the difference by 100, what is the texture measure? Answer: 99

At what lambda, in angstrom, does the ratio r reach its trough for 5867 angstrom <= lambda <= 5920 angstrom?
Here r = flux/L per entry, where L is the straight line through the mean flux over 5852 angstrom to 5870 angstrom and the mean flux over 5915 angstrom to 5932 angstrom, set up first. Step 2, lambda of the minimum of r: 5898.5 angstrom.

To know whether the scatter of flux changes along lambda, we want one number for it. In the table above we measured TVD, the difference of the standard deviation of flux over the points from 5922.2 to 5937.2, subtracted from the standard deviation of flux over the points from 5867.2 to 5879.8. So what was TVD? -0.04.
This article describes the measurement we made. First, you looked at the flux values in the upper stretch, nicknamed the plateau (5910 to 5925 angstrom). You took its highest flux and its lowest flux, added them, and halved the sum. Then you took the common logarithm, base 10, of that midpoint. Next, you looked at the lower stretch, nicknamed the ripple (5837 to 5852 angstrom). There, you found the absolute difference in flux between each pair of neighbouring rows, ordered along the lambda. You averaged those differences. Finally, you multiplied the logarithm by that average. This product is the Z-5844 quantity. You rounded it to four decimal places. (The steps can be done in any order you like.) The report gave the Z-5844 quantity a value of 0.0029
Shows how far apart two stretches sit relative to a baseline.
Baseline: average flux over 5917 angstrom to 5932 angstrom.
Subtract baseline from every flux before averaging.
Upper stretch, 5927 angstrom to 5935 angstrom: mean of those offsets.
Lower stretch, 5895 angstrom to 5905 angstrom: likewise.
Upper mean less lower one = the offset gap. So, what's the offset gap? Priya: 0.15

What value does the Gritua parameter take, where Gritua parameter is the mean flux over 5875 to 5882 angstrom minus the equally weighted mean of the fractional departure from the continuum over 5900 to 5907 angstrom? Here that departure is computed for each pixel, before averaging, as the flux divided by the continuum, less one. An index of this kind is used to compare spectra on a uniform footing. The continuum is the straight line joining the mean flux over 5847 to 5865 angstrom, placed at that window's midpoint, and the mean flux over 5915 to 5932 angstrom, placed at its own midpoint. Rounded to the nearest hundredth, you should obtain 1.18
